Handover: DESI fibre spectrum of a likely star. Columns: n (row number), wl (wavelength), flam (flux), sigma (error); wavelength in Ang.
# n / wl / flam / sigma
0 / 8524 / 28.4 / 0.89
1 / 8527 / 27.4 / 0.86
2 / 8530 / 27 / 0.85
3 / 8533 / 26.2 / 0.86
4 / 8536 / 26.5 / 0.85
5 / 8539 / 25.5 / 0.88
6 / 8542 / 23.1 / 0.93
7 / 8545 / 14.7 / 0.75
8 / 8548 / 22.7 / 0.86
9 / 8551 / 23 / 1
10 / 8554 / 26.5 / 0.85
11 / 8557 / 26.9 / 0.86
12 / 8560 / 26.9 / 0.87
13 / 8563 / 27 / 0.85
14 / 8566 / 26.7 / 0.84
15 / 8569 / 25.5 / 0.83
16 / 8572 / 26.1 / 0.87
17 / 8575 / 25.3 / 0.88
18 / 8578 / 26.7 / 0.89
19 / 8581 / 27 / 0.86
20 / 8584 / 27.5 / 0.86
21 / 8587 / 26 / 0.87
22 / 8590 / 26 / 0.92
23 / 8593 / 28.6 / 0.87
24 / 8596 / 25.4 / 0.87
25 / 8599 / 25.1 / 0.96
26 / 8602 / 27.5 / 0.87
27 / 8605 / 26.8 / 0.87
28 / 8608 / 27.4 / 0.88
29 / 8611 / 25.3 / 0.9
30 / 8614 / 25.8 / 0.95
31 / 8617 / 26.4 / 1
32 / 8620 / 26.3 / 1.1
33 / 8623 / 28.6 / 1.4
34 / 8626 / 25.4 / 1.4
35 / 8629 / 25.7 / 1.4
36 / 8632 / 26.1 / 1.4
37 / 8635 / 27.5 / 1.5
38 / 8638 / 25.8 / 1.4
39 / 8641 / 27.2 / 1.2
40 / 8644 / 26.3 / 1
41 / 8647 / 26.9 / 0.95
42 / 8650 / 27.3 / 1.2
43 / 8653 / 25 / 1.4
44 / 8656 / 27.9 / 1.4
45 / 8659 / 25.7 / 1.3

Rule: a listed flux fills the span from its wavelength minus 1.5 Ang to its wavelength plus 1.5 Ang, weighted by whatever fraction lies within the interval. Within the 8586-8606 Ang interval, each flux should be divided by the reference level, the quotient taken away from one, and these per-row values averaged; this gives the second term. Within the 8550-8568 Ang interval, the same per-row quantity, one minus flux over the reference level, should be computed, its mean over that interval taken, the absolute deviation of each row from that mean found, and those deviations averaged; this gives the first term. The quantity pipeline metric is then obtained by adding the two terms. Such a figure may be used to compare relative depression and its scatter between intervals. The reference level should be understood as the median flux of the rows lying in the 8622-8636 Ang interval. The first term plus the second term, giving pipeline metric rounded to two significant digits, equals 0.026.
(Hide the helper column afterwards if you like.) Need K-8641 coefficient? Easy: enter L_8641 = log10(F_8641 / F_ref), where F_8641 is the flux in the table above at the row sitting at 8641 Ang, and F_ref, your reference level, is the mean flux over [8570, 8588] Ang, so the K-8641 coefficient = 0.01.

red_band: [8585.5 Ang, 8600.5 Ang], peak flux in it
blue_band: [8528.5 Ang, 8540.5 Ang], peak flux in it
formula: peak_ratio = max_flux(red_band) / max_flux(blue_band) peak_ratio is 1.06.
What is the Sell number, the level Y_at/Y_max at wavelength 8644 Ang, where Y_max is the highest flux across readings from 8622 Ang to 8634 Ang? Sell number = 0.920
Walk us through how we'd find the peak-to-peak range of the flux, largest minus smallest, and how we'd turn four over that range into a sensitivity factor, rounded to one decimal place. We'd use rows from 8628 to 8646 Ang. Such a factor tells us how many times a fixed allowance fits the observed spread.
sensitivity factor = 2.2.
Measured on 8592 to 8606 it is 1.1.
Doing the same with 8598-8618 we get 1.7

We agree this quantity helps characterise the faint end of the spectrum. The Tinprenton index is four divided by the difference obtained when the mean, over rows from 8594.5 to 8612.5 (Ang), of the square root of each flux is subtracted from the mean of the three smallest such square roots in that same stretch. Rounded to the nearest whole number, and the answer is -42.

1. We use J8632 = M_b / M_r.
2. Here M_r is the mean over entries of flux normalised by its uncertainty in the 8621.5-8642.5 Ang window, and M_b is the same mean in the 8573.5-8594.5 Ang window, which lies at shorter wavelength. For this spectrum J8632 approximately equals 1.6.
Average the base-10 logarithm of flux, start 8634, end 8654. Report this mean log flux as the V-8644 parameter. 1.42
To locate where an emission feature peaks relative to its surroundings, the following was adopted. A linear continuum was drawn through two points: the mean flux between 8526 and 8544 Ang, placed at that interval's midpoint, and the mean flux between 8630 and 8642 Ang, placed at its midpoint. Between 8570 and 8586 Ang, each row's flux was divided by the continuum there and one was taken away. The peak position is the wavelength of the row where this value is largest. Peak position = 8584 Ang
